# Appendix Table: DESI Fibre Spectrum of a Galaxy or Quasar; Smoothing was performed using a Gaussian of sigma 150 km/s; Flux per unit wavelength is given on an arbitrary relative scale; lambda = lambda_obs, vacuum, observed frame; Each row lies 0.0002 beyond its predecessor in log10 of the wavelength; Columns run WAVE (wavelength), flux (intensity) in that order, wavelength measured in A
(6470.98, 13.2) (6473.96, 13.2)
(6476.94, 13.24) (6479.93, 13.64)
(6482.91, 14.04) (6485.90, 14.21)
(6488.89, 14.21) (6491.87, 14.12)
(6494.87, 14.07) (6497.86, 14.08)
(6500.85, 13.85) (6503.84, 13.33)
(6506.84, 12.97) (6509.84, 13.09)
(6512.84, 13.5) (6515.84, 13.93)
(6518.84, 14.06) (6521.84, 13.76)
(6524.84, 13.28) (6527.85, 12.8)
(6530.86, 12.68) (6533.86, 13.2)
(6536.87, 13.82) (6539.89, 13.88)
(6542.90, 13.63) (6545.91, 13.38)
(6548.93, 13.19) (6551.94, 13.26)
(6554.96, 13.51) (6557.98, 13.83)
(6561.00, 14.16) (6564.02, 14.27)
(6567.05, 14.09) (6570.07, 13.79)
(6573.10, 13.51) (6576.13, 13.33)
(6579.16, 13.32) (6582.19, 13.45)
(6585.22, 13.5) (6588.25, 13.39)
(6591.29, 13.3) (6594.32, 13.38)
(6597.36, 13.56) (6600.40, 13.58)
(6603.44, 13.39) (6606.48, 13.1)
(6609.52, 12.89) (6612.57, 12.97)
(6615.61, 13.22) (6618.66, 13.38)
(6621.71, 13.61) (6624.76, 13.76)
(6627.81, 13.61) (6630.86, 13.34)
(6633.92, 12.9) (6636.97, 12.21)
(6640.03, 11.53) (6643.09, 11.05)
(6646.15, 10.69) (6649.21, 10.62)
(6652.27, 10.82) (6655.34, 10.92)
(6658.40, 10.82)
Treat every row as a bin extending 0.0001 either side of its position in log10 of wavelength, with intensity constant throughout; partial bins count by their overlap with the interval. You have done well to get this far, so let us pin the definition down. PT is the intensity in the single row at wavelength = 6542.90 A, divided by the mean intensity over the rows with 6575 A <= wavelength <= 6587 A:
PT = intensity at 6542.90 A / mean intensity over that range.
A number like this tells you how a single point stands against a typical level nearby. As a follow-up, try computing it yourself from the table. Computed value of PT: 1.02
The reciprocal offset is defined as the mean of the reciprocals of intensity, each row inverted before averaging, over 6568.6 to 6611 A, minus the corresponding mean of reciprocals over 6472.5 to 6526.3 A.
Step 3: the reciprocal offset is 0.0016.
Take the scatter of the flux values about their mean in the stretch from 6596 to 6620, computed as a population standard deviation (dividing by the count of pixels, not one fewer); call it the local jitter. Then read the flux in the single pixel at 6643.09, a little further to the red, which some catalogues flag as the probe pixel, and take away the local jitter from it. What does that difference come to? 10.8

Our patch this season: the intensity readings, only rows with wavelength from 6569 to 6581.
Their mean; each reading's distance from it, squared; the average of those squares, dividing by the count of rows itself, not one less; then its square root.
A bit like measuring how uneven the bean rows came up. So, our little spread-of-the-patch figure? 0.19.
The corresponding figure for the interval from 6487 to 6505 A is 0.29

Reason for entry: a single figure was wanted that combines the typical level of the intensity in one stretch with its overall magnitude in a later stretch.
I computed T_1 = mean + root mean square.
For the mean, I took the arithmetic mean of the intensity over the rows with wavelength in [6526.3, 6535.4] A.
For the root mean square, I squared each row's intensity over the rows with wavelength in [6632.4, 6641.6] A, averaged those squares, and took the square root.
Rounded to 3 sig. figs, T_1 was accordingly 25.1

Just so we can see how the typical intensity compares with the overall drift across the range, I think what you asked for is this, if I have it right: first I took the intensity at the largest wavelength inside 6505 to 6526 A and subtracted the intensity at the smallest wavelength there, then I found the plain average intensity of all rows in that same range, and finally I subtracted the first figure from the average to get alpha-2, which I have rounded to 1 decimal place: 13.2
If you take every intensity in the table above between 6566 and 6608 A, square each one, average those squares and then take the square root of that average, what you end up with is 13.5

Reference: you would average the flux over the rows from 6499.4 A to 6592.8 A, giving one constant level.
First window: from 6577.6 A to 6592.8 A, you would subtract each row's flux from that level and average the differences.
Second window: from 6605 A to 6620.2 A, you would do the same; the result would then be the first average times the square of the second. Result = 0.021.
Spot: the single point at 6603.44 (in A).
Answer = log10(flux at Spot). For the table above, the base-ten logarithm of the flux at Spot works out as 1.13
